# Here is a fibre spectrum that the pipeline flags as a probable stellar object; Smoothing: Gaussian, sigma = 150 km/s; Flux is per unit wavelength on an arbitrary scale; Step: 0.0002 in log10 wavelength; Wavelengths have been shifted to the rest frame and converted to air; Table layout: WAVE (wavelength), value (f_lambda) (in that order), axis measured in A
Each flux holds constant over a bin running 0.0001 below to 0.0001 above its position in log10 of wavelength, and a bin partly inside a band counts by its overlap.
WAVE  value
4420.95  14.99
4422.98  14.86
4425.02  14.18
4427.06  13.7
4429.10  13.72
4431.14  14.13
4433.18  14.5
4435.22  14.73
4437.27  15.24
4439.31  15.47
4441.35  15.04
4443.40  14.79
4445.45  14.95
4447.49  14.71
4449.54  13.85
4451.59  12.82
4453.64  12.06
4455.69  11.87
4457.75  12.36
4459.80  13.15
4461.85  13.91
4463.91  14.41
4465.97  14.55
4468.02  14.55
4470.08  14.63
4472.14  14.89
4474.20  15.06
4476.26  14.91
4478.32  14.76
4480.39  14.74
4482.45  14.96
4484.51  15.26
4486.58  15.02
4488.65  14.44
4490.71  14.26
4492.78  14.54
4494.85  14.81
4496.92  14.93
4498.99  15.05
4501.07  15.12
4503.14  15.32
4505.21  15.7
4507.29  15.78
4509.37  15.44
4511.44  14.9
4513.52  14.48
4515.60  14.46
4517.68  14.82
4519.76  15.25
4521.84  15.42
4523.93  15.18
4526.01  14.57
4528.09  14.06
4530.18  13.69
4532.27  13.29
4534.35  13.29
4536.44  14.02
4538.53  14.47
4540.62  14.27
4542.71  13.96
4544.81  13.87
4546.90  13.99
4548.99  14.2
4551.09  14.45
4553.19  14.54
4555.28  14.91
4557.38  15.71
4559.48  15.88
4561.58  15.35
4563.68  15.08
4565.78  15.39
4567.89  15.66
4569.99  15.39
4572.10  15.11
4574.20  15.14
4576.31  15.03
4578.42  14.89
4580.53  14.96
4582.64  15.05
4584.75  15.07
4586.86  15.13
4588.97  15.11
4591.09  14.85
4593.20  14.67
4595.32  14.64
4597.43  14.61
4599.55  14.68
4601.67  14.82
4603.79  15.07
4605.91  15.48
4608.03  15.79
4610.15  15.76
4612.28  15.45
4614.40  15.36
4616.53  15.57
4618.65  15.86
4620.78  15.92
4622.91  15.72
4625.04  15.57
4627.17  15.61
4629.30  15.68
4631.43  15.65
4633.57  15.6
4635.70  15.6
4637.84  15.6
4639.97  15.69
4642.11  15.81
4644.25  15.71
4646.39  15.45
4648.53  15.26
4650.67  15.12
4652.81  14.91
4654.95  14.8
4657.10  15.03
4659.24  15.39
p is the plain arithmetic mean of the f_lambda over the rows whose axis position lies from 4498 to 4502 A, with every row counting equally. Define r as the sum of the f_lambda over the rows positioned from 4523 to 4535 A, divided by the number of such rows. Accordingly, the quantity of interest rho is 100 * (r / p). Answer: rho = 93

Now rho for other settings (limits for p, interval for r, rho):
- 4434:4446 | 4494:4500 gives 99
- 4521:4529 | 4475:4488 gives 101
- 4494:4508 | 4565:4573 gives 101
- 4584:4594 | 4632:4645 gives 105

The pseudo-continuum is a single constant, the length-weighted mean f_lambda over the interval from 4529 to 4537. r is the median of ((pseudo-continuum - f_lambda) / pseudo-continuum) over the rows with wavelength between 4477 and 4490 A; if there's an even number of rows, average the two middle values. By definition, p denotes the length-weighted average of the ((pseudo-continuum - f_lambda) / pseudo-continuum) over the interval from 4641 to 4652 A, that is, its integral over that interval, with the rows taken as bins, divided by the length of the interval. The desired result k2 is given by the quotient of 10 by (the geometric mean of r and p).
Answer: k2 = 86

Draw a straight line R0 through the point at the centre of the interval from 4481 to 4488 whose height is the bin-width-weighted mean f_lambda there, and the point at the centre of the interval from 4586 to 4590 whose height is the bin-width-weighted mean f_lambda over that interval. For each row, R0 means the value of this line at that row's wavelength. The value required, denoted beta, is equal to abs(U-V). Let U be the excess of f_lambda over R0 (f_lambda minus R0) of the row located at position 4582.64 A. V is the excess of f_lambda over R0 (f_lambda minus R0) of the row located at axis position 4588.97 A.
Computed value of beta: 0.1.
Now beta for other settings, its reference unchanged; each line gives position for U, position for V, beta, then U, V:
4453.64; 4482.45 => 2.9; -2.9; -0.06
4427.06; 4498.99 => 1.3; -1.3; 0.01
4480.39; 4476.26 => 0.2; -0.3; -0.11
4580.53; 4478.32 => 0.1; -0.2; -0.26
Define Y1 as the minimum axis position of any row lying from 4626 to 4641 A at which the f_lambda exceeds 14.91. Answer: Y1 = 4627.17 A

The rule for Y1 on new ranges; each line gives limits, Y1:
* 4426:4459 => 4437.27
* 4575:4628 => 4576.31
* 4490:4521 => 4496.92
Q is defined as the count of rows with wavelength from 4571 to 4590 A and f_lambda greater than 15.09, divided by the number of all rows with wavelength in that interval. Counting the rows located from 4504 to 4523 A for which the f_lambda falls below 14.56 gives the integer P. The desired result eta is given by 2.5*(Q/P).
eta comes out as 0.6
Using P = 2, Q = 0.44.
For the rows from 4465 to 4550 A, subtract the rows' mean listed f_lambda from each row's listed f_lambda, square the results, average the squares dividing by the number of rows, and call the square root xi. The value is 0.58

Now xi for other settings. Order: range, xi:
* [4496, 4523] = 0.40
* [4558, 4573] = 0.26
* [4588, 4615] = 0.41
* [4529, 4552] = 0.39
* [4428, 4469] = 1.04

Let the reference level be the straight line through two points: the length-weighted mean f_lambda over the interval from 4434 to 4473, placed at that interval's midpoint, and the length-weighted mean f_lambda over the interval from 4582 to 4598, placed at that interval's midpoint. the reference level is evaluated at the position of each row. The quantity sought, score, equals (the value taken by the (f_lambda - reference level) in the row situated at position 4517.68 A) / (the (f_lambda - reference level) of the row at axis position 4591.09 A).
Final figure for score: -5.9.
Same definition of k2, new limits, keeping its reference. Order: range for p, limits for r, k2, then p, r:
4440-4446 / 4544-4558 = 121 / -0.104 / -0.07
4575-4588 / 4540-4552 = 151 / -0.109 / -0.04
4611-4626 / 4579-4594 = 77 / -0.154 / -0.11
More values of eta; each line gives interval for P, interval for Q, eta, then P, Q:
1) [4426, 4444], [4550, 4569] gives 0.3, 4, 0.56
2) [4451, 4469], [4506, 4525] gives 0.2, 9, 0.56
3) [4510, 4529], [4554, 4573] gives 0.6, 3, 0.78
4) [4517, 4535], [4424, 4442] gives 0.1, 4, 0.22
